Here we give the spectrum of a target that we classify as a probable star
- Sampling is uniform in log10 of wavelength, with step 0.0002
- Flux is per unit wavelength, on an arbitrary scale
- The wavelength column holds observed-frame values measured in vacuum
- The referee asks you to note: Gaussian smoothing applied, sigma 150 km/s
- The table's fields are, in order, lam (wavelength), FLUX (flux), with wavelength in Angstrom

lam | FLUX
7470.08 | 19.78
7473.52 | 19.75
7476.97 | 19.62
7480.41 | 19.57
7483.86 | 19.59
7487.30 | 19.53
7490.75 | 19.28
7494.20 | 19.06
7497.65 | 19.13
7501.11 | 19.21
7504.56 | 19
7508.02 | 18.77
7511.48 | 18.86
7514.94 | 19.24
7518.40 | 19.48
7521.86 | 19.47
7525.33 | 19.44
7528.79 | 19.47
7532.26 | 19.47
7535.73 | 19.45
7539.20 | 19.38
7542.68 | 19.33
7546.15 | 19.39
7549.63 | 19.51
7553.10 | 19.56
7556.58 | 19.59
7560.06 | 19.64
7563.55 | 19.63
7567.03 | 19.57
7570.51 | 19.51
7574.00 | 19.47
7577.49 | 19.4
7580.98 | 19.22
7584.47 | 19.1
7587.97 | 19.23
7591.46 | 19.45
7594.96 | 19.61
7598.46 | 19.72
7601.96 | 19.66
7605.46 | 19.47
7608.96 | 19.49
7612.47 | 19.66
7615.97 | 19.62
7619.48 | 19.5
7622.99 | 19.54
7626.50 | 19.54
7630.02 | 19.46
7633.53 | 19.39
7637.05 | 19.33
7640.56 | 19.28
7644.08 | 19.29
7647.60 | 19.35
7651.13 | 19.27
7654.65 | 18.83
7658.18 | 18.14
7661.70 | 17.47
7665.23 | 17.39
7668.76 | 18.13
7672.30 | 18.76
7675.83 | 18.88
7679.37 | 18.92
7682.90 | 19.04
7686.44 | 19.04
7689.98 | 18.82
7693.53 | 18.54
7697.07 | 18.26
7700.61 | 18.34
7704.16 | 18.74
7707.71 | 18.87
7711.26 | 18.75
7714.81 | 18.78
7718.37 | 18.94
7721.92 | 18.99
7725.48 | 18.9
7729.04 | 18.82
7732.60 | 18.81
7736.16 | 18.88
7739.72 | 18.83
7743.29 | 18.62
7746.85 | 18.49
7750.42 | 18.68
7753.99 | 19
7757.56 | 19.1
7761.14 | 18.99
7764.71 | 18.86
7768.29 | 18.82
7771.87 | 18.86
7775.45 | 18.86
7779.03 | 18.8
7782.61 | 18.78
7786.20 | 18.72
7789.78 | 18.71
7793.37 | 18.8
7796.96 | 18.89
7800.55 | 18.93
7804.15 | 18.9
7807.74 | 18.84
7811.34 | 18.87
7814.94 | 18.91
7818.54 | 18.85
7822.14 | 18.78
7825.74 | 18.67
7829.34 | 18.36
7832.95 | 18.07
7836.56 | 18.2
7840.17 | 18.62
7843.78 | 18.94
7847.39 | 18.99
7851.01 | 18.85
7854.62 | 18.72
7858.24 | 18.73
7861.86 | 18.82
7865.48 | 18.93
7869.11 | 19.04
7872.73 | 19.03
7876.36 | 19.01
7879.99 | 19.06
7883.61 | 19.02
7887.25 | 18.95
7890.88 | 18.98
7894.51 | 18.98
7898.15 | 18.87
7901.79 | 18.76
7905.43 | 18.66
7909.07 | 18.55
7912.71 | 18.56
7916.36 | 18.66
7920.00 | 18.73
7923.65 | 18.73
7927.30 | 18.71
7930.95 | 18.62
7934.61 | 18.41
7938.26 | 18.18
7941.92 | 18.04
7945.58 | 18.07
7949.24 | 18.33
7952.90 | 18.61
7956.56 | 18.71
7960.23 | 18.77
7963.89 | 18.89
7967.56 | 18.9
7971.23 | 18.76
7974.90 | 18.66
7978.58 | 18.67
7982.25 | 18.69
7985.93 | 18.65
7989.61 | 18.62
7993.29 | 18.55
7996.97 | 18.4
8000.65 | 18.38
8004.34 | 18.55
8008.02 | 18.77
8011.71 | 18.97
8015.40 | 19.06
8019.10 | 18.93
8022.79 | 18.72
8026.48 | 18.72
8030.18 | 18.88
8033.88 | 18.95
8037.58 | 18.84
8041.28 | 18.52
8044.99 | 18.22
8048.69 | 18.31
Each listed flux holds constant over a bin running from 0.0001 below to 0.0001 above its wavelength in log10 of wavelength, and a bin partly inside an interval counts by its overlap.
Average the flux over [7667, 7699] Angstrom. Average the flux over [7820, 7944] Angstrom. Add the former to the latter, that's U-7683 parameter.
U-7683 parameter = 37.42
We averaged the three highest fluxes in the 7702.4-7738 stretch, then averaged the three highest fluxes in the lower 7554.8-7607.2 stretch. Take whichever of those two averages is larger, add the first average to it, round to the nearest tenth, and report 38.6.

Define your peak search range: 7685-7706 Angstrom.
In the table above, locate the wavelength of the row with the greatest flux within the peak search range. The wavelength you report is 7686.44 Angstrom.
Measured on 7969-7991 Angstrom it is 7971.23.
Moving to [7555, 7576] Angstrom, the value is 7560.06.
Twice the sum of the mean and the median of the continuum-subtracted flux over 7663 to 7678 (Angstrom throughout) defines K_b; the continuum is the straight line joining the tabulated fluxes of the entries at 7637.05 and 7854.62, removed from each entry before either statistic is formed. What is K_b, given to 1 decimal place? -3.5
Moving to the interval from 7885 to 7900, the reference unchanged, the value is 1.3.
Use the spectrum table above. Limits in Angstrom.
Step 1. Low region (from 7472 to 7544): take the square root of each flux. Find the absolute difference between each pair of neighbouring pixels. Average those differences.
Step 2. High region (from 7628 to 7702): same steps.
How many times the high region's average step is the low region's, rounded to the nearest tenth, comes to 2.2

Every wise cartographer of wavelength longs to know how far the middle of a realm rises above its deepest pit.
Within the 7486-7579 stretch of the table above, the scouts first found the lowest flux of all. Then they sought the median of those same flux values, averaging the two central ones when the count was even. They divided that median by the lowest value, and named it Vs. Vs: 1.04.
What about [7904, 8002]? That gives 1.03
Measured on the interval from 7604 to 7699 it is 1.11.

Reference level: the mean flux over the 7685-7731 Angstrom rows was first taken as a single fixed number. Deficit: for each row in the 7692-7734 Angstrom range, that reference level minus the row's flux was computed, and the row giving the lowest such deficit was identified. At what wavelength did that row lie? 7721.92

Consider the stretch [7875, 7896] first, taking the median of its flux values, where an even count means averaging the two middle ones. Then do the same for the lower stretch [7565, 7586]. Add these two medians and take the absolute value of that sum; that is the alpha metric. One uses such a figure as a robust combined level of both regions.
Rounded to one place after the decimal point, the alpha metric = 38.4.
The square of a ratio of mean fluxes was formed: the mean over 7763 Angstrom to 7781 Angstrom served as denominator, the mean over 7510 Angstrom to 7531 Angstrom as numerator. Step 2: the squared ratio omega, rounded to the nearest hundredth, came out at 1.05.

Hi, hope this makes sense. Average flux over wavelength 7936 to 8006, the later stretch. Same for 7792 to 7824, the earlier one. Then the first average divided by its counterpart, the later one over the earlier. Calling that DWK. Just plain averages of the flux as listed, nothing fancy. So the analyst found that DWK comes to 0.983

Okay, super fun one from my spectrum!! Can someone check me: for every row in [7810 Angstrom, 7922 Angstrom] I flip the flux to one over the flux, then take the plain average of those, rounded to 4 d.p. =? 0.0533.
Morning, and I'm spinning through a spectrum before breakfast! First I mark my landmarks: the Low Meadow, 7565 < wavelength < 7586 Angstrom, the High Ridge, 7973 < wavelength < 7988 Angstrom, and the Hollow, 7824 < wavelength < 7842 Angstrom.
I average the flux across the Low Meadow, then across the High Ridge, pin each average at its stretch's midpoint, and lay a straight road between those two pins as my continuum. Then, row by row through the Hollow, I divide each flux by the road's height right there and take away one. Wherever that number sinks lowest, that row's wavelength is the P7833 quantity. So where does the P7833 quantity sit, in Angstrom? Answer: 7832.95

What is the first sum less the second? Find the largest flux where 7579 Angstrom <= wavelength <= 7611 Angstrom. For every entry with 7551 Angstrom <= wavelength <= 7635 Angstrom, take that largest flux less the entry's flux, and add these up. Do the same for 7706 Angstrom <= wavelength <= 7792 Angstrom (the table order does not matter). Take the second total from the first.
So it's -16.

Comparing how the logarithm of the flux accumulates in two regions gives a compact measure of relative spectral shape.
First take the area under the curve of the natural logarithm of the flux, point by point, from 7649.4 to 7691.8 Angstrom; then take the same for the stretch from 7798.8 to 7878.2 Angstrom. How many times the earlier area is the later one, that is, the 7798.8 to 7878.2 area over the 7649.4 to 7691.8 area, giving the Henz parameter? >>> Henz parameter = 1.9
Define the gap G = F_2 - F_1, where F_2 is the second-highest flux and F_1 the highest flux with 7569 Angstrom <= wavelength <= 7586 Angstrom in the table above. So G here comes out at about -0.040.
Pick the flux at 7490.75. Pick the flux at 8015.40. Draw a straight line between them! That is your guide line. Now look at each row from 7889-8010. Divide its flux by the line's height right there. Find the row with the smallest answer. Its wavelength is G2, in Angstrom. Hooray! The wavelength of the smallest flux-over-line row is 7941.92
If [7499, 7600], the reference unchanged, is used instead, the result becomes 7508.02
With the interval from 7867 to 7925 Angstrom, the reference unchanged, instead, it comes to 7909.07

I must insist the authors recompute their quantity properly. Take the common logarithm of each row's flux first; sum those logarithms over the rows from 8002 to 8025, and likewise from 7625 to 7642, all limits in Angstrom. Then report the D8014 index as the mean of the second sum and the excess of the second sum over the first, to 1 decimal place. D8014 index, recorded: 2.6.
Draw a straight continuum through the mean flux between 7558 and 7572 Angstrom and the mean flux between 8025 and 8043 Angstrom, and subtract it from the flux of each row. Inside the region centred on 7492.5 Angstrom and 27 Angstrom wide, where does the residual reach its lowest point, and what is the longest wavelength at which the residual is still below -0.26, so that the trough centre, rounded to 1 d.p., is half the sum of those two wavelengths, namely 7504.6 Angstrom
